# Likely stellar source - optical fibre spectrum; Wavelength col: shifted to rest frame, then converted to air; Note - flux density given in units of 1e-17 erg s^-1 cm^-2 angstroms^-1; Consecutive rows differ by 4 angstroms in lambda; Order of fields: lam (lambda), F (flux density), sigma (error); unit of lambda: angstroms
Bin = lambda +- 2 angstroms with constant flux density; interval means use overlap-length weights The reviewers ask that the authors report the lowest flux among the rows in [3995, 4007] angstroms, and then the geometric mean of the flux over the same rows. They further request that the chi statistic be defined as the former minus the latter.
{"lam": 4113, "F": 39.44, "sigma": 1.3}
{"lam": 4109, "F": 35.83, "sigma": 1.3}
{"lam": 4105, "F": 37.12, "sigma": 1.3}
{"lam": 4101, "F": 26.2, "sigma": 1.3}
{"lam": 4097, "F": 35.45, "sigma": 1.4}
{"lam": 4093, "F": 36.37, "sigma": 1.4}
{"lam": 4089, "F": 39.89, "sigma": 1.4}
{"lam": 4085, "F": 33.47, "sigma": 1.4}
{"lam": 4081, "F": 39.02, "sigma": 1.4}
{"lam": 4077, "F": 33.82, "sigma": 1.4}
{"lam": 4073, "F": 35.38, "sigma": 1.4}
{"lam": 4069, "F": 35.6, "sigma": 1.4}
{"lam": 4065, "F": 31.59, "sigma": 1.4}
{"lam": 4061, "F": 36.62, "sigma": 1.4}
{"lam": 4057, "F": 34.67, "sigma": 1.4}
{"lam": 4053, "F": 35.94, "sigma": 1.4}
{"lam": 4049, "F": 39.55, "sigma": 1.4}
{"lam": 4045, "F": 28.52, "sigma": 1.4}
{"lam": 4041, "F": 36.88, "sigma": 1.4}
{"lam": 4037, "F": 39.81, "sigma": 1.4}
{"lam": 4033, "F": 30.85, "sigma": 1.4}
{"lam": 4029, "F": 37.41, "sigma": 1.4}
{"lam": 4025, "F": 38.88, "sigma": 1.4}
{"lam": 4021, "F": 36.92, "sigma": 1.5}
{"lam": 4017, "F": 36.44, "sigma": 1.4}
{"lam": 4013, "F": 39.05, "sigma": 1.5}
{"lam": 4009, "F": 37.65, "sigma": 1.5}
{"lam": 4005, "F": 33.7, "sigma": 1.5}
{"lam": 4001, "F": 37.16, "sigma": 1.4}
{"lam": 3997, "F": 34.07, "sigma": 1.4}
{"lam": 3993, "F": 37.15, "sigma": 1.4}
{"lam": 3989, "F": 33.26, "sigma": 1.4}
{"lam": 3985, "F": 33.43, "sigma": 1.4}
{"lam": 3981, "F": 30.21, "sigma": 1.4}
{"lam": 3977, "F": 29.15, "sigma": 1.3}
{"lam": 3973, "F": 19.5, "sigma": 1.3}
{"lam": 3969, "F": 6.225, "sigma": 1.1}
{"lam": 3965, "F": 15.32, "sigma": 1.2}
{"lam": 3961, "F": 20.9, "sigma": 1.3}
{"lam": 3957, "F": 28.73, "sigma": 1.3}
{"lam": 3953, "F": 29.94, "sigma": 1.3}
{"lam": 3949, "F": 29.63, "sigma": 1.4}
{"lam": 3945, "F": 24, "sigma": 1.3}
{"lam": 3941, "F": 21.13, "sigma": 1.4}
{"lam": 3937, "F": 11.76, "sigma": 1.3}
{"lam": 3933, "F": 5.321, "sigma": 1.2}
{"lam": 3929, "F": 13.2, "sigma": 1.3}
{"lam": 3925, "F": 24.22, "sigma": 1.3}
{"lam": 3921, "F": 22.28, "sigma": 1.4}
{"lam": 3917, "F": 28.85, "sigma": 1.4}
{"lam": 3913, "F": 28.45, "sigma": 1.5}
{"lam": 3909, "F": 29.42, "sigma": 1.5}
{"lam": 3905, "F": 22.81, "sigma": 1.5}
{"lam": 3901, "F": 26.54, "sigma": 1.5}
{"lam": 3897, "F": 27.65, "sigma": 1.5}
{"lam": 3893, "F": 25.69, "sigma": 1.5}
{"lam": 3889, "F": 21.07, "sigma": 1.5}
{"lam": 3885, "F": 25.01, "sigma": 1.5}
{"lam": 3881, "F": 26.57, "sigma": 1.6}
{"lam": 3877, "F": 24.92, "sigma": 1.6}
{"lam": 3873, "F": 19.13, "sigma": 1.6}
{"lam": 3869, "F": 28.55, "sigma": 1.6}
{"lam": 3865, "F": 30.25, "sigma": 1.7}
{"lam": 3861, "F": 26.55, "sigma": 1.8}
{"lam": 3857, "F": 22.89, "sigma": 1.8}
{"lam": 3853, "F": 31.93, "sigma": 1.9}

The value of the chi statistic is -1.2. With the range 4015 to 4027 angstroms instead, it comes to -1.0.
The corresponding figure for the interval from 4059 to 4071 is -2.9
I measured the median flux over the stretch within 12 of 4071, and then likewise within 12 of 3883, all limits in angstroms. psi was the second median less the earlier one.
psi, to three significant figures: -10.5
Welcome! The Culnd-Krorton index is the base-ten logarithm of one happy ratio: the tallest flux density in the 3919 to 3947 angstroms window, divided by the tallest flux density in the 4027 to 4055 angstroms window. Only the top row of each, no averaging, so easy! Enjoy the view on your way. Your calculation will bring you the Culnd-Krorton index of -0.216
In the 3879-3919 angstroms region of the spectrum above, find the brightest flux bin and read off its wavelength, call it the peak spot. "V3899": 3909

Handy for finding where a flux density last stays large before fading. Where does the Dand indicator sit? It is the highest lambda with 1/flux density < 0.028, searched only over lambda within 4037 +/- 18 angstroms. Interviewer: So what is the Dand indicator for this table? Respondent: 4053 angstroms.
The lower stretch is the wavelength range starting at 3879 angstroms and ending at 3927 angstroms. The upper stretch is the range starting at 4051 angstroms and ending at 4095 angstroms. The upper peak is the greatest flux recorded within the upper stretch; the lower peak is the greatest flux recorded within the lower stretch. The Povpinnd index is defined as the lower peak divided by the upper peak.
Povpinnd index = 0.738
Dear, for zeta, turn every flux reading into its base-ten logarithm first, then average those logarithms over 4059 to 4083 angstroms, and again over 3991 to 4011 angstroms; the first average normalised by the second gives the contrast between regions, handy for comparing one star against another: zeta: 0.99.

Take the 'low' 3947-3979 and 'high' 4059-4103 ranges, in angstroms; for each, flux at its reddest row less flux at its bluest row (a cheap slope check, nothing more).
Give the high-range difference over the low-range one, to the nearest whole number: 22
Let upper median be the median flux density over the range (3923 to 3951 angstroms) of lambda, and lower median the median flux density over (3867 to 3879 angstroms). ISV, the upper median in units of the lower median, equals 0.85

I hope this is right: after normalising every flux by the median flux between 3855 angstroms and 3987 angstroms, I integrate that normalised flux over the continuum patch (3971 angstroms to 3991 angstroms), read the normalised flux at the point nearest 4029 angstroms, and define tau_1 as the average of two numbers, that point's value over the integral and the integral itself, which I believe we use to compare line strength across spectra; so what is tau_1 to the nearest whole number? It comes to 12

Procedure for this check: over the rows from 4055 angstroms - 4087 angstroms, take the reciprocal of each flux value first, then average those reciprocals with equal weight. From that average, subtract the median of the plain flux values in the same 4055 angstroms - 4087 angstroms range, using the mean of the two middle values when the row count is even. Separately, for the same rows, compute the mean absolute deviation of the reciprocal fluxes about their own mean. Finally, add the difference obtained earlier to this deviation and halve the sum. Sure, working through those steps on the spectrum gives -17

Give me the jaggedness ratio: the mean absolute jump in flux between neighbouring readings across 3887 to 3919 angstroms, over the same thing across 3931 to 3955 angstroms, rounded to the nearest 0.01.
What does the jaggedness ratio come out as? 0.56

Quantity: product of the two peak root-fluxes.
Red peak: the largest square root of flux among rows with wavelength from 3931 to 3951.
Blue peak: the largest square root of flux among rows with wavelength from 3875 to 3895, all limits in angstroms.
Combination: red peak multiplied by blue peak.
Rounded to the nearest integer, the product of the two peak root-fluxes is 28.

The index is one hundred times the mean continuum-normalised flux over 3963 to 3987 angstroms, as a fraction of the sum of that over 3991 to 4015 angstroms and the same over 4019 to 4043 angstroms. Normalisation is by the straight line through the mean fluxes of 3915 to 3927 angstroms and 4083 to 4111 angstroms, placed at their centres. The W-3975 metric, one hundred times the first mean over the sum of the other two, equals 32.8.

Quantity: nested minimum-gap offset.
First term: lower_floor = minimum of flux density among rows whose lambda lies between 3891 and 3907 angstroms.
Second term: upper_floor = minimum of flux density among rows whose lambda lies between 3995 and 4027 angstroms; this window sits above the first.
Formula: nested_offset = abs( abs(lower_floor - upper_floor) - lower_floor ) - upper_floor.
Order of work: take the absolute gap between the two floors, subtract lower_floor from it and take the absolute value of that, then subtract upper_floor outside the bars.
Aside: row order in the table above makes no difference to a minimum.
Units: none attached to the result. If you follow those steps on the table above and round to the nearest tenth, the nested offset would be -21.8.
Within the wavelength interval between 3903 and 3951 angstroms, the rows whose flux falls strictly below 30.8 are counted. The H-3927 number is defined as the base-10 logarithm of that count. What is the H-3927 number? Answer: 1.1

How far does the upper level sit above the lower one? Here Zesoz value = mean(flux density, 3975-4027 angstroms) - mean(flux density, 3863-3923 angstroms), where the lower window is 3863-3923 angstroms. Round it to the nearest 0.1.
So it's 9.3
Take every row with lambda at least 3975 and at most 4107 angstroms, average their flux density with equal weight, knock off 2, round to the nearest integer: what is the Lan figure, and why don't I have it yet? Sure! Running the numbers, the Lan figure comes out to 33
